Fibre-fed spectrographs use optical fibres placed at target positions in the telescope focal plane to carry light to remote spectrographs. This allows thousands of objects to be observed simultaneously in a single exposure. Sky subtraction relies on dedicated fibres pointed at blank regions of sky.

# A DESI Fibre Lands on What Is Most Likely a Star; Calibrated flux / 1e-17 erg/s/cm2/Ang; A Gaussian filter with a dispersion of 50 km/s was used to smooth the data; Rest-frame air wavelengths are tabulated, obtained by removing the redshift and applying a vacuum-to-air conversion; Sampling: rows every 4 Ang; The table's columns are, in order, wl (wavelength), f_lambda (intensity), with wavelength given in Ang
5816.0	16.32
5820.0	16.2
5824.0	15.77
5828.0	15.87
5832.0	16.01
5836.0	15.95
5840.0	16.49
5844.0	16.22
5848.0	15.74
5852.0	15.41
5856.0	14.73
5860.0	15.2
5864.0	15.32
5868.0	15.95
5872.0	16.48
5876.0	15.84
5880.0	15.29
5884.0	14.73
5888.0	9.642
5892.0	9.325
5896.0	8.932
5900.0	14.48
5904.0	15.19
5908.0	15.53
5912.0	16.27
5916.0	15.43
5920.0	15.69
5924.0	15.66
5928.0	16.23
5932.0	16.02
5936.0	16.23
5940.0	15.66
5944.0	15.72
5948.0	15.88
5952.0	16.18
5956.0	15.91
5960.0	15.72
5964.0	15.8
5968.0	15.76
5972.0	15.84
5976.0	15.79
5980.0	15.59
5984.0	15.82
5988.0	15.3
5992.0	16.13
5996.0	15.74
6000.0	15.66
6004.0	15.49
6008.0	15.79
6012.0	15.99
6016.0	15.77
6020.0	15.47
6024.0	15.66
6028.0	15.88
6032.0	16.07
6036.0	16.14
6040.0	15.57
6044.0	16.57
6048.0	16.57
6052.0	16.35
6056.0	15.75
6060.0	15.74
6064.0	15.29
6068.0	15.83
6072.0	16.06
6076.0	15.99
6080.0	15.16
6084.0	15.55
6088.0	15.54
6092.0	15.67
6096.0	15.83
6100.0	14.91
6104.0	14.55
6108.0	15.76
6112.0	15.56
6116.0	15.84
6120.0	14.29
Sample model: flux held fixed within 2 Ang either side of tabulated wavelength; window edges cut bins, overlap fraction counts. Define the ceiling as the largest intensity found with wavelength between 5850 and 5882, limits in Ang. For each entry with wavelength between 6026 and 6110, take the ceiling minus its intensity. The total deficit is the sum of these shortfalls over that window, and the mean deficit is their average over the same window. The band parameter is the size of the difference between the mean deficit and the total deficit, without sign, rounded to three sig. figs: 14.6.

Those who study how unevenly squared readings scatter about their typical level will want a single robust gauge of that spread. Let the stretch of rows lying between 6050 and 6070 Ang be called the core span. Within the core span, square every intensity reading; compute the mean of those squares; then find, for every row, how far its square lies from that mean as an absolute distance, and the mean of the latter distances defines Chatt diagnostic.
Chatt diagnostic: 7.6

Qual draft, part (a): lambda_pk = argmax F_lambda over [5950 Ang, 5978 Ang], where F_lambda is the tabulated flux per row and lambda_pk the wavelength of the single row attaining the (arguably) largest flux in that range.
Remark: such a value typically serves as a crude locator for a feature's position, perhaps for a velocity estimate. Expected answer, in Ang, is 5952.0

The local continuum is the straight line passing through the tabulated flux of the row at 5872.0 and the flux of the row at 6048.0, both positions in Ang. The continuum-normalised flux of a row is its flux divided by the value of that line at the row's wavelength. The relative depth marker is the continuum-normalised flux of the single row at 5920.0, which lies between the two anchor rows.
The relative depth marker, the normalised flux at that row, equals 0.951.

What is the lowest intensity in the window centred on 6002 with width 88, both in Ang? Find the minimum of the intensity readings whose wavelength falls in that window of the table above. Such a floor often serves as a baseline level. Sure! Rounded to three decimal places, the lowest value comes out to 15.300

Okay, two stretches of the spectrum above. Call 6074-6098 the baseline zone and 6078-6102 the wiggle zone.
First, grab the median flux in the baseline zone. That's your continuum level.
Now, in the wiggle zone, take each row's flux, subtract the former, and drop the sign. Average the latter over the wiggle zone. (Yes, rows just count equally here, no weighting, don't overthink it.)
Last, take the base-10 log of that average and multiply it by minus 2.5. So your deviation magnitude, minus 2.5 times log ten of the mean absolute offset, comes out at 1.5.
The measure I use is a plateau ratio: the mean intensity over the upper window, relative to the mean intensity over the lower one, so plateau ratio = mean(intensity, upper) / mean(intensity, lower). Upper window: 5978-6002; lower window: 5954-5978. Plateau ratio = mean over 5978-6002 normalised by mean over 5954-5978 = 0.99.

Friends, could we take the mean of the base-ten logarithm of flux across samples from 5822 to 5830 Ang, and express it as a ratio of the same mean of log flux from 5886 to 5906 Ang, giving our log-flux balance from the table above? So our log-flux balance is 1.143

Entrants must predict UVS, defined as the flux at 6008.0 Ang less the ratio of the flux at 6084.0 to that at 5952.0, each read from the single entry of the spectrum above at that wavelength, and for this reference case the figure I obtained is 14.8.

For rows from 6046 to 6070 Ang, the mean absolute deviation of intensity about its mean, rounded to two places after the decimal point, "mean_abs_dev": 0.36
